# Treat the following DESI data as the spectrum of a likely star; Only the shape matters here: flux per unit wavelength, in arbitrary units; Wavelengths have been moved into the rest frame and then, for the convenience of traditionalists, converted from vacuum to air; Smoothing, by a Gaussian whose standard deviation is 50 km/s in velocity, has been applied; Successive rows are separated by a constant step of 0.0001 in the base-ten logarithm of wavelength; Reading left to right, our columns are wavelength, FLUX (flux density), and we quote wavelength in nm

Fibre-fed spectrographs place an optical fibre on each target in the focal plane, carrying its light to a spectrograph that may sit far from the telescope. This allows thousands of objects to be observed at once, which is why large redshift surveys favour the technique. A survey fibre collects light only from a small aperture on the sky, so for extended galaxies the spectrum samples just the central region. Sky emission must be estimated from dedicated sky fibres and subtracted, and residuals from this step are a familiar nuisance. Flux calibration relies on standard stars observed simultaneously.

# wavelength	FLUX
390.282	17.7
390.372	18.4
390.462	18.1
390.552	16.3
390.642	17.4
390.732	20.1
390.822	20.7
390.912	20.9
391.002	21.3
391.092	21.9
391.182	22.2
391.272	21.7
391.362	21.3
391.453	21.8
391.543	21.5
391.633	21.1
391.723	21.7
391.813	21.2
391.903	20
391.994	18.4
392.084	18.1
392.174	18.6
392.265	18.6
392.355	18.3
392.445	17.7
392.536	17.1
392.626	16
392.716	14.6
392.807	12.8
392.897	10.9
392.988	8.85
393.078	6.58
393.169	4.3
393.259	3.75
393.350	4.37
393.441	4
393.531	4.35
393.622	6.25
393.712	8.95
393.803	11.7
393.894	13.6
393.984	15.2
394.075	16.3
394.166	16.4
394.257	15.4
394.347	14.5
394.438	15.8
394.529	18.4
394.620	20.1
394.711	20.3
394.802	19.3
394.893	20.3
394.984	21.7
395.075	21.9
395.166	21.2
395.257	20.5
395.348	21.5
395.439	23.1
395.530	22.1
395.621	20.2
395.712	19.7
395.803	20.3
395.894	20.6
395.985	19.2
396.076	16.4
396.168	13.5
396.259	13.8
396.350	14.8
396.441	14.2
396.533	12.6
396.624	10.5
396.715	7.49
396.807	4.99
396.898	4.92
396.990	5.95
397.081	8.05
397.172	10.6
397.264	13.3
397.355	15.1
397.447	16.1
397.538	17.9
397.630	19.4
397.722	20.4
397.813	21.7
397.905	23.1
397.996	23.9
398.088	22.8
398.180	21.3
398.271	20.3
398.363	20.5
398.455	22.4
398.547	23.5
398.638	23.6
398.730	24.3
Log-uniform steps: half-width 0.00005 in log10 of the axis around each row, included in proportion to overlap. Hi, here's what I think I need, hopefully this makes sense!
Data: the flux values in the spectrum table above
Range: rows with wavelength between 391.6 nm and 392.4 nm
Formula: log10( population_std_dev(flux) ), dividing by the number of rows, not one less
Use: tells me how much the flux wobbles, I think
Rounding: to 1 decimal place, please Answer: 0.1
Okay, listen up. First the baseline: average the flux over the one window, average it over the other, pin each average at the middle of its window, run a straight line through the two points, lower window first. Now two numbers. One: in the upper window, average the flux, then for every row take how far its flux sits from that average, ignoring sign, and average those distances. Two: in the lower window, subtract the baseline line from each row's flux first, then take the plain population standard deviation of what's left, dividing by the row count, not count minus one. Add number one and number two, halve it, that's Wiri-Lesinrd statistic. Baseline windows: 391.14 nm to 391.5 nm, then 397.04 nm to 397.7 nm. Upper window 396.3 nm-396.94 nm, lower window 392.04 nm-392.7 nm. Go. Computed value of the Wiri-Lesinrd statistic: 2.1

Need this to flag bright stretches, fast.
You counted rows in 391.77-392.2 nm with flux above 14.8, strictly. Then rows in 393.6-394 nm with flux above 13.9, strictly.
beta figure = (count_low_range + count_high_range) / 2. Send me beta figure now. 3.0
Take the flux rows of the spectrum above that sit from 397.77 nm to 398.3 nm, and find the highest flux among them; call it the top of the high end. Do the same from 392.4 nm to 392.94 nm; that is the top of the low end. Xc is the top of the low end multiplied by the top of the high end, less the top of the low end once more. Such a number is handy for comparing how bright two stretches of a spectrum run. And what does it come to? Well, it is 405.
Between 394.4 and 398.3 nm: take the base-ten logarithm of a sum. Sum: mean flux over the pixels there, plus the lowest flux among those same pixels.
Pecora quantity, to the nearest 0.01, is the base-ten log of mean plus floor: 1.34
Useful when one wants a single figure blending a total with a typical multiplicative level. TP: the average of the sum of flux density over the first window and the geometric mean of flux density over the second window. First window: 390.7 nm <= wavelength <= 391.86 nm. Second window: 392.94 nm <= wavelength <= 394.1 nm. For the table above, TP 142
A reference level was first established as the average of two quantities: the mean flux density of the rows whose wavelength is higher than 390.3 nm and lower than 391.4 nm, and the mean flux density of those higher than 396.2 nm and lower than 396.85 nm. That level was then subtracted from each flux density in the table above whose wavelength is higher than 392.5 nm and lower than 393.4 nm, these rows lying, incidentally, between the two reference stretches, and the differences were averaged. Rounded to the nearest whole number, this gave -6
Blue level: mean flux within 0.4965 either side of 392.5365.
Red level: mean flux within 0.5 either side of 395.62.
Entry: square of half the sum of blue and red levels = 325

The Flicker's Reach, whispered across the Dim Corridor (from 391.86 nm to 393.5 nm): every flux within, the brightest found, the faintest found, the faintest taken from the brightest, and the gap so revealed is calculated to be 16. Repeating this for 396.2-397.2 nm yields 10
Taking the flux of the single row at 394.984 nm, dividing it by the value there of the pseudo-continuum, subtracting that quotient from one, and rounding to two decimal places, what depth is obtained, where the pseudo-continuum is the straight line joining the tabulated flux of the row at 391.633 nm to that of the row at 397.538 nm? -0.13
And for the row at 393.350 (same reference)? 0.78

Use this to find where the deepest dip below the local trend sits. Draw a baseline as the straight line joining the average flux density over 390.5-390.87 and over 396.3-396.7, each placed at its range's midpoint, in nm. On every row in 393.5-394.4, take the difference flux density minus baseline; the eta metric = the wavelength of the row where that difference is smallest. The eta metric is 393.531 nm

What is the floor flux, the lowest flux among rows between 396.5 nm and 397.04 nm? 4.92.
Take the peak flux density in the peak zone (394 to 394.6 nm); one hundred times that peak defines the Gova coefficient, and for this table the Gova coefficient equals 1840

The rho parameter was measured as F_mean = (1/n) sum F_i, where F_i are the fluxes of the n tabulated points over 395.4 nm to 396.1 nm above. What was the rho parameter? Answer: 20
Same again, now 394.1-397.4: 16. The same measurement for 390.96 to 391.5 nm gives 22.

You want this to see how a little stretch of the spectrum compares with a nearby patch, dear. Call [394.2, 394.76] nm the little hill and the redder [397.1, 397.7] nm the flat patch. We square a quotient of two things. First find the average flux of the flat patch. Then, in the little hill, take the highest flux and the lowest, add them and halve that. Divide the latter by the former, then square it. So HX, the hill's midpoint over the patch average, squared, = 1.3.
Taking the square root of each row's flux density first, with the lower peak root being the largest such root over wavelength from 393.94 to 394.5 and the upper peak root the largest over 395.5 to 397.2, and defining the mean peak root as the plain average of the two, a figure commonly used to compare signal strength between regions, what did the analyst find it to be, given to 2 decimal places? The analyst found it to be 4.38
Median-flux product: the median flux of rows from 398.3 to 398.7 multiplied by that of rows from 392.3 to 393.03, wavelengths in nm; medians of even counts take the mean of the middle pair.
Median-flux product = 351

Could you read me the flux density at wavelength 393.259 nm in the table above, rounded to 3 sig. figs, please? 3.75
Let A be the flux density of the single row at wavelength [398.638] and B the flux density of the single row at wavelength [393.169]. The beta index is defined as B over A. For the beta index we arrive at 0.2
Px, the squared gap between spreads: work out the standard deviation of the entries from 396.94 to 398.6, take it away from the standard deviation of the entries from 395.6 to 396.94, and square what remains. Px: 0.0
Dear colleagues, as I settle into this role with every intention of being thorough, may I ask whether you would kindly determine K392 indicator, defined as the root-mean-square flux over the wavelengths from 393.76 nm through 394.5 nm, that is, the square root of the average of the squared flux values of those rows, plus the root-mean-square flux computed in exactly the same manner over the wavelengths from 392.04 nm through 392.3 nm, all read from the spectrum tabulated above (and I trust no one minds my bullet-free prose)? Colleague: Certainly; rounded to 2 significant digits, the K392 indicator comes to 33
